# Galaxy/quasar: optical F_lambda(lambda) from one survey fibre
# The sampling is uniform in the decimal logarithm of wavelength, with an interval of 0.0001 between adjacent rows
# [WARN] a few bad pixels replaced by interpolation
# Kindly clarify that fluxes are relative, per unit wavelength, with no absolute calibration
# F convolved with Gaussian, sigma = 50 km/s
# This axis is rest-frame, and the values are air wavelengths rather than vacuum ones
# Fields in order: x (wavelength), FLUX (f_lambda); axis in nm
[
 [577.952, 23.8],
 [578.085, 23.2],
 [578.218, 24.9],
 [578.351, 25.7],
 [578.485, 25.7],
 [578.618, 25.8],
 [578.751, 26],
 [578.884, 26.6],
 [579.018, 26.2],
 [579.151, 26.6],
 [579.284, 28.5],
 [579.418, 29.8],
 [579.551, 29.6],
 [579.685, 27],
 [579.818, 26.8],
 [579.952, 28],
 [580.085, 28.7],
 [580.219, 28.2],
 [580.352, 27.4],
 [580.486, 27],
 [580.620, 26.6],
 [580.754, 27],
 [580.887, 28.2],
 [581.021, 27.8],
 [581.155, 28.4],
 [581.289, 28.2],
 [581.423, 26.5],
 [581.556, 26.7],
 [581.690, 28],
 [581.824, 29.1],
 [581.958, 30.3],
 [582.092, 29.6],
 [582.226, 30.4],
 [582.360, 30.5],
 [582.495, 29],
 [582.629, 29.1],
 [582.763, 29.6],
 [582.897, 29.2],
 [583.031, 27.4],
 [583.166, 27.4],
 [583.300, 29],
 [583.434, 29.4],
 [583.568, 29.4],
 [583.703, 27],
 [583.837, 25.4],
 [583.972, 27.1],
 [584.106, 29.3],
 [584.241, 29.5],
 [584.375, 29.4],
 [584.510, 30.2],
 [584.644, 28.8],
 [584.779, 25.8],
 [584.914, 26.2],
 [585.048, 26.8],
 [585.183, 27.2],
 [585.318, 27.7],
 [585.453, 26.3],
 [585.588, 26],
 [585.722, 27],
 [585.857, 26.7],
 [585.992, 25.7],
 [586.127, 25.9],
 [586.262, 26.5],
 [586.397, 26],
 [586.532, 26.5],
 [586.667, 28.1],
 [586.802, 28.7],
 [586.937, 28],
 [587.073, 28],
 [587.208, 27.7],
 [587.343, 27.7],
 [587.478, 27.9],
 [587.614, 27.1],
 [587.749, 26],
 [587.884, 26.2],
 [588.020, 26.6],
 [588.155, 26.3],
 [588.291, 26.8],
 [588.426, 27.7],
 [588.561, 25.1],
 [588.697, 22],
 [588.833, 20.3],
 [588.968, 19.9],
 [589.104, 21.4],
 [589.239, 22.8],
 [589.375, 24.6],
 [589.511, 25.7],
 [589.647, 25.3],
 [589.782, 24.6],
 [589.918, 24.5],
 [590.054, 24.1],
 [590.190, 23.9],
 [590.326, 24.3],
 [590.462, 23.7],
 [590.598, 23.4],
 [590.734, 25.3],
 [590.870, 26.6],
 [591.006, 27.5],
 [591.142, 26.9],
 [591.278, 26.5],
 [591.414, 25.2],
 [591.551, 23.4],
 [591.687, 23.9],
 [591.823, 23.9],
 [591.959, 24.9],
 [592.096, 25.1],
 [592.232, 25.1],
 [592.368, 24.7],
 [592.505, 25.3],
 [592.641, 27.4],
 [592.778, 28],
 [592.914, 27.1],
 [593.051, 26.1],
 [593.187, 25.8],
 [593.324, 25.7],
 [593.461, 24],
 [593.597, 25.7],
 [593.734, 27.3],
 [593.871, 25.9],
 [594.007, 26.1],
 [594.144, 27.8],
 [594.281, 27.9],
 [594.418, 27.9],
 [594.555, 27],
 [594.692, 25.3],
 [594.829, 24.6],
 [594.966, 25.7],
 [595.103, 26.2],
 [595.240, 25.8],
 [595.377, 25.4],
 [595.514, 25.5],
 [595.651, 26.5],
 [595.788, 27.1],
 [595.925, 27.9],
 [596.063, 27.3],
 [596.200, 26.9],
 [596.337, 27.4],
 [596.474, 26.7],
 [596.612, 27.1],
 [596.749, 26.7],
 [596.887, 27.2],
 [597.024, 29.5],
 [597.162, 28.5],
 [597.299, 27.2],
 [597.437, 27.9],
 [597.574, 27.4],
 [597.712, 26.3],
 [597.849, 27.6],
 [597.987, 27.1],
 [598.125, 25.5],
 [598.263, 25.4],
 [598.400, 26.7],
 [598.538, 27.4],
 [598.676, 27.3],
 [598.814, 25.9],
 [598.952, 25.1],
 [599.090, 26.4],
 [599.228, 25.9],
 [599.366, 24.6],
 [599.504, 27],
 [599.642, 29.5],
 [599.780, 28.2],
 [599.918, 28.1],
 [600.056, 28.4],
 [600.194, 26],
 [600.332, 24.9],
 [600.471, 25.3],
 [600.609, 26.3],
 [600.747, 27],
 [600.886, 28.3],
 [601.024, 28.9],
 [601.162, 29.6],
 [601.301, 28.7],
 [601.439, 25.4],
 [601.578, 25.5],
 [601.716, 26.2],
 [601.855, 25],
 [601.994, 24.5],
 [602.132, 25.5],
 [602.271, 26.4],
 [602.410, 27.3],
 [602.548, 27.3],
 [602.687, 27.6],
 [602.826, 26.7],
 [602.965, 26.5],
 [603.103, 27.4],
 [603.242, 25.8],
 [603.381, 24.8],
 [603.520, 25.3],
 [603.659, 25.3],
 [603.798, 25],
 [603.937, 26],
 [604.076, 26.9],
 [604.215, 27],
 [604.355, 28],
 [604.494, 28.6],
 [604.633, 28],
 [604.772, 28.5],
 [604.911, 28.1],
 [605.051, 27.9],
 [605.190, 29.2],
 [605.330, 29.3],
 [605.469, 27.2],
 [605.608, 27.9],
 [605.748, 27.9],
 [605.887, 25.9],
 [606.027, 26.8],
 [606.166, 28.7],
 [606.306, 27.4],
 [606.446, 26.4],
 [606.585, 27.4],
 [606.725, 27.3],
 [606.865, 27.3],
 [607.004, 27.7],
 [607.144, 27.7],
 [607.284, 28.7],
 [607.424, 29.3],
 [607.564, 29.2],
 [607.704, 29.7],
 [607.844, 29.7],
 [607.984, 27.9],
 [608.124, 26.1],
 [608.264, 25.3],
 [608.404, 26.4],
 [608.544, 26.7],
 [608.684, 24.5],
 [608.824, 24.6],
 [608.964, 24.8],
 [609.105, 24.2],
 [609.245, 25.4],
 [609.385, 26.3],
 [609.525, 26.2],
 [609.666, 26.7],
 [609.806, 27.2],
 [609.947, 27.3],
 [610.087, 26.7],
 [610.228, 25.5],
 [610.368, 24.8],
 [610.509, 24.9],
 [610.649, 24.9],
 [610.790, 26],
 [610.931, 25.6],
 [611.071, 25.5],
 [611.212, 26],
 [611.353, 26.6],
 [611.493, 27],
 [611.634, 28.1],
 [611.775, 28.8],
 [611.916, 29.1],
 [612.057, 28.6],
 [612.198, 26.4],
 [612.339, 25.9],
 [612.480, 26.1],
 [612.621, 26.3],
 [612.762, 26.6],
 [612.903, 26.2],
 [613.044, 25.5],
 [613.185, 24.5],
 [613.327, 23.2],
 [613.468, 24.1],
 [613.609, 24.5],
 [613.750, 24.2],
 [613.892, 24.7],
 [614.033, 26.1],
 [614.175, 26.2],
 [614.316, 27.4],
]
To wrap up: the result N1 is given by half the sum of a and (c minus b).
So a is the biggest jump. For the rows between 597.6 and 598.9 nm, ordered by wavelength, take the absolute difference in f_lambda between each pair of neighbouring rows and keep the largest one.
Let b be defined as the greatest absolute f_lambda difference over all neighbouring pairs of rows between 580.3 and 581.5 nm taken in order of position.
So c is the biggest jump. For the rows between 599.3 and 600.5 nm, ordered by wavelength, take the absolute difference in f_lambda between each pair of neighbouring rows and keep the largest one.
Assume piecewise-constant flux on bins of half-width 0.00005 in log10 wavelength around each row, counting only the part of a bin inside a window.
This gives 1.20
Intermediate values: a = 1.6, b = 1.7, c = 2.5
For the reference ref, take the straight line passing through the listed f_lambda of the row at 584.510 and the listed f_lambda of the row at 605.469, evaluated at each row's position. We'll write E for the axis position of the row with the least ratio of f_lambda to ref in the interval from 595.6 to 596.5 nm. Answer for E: 595.651 nm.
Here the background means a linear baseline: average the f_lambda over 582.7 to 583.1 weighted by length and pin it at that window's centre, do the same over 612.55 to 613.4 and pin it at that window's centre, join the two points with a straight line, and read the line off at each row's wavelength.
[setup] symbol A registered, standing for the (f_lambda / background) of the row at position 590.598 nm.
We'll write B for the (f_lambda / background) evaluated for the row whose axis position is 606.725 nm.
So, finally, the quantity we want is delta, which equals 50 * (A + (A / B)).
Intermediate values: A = 0.84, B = 1.05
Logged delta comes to 82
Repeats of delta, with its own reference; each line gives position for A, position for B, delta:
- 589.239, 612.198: 80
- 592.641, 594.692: 103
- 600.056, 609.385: 105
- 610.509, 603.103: 95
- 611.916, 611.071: 114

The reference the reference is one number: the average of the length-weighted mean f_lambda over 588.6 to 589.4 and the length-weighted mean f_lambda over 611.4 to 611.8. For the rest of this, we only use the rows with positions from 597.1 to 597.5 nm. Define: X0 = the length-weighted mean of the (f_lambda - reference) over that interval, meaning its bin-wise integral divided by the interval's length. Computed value 3.0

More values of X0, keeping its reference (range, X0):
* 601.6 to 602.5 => 1.0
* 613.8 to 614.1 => 0.5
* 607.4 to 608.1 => 4.1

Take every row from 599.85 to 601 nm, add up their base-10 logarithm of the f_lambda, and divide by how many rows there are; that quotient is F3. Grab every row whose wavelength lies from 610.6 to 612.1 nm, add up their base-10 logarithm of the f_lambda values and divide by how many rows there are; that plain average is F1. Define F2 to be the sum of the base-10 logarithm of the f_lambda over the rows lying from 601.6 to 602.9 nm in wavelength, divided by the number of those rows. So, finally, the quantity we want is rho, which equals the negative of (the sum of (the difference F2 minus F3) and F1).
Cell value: -1.42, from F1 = 1.43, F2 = 1.42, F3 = 1.43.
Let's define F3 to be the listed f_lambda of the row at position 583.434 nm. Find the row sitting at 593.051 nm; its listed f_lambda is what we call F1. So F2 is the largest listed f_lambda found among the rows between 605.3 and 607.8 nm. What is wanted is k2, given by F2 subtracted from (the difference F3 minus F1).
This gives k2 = -26.4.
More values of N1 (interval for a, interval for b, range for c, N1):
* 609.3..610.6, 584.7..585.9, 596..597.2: 1.05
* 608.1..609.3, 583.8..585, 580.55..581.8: 0.45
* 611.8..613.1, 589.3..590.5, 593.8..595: 1.40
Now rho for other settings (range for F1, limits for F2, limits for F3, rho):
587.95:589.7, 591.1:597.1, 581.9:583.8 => -1.34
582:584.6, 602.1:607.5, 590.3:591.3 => -1.49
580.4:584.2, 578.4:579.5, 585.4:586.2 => -1.46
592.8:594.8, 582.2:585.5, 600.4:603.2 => -1.45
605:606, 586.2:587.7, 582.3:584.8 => -1.43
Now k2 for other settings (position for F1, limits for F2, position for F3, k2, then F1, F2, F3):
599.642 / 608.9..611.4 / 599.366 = -32.2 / 29.5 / 27.3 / 24.6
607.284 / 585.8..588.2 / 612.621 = -31.1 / 28.7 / 28.7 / 26.3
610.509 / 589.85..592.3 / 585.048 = -25.6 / 24.9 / 27.5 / 26.8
